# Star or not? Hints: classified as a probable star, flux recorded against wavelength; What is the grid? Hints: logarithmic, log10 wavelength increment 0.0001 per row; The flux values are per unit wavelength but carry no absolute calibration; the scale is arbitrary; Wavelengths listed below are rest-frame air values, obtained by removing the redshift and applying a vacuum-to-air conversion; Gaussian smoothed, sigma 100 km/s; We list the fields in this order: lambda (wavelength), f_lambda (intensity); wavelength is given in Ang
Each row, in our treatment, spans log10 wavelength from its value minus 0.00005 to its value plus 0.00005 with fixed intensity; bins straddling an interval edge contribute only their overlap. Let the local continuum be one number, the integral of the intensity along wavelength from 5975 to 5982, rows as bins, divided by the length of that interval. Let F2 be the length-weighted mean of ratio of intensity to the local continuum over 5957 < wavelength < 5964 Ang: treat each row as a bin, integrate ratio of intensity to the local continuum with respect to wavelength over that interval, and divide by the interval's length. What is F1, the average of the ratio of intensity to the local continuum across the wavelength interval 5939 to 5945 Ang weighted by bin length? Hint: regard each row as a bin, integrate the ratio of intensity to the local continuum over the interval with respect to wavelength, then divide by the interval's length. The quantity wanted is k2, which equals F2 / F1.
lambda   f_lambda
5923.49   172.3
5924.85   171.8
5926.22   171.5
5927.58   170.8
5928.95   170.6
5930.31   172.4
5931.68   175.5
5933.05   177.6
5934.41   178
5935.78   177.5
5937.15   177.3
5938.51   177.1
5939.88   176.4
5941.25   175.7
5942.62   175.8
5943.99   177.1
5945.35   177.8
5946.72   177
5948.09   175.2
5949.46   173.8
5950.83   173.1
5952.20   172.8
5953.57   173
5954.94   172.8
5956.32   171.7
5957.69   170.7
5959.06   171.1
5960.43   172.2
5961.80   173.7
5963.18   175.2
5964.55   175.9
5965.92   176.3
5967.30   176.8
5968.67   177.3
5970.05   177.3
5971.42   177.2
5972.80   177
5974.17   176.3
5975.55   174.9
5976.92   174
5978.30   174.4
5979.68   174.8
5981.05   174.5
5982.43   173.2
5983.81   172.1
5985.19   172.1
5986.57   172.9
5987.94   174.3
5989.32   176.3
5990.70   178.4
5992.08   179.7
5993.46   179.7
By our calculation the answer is 0.98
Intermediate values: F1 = 1.01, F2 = 0.99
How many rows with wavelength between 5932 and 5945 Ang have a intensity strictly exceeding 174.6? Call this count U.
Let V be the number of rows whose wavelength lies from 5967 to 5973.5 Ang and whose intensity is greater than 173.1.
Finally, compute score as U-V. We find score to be 4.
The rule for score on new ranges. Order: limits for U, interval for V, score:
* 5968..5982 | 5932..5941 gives 1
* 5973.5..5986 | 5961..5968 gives -2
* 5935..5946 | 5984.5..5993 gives 4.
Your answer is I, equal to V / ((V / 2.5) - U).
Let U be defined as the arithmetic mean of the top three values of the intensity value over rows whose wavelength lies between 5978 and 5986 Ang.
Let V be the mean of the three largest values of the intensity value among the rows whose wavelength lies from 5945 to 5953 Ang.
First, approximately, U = 175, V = 177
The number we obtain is -1.70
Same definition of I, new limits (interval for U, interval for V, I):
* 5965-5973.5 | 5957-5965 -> -1.63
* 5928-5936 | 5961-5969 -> -1.65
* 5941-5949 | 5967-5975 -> -1.67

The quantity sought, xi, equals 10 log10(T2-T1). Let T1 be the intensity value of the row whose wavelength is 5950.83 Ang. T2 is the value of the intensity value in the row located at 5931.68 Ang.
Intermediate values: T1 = 173.1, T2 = 175.5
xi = 4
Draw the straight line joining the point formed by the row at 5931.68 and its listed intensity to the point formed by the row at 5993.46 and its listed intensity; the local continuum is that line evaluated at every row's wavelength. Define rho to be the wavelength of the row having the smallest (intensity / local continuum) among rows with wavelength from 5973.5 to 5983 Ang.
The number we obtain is 5982.43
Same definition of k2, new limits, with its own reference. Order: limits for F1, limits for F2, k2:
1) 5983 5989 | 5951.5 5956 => 1.00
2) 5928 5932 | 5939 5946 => 1.02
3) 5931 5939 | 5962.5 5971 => 1.00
